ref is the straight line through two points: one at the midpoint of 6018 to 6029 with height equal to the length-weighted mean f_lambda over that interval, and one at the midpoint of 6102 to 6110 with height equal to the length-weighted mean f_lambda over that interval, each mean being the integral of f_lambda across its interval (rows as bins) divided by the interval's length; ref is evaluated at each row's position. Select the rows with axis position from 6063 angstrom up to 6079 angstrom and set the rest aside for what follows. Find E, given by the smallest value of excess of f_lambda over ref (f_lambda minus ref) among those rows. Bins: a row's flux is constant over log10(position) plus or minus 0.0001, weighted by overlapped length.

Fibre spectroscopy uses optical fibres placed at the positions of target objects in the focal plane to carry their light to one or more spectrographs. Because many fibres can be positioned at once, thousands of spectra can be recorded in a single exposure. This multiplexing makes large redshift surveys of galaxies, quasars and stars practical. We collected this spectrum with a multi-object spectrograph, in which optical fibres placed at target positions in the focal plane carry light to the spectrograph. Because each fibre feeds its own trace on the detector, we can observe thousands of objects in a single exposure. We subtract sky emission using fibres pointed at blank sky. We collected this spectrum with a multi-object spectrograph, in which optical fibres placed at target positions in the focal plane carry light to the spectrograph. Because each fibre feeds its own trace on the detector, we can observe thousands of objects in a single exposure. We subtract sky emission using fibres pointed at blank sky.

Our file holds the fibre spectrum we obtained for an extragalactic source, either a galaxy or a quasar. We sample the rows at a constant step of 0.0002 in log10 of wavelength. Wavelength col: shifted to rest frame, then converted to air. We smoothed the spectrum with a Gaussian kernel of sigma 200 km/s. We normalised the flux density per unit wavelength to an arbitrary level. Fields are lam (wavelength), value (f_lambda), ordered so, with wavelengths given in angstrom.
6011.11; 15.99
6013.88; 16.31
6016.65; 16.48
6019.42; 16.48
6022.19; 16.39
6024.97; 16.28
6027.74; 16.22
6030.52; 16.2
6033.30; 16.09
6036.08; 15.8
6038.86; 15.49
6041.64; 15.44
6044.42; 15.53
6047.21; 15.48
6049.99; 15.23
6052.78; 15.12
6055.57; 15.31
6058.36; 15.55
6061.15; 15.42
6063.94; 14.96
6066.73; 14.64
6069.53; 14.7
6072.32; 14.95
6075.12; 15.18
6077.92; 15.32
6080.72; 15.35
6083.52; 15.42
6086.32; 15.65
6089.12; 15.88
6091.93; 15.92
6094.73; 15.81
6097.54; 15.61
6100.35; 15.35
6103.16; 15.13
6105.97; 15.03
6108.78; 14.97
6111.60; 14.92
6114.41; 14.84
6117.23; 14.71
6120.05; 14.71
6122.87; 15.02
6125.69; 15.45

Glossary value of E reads -1.0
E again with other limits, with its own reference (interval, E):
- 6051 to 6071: -1.0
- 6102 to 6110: 0.0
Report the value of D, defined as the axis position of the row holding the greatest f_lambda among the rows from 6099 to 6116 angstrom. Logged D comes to 6100.35 angstrom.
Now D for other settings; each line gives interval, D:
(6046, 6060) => 6058.36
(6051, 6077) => 6058.36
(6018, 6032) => 6019.42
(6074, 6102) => 6091.93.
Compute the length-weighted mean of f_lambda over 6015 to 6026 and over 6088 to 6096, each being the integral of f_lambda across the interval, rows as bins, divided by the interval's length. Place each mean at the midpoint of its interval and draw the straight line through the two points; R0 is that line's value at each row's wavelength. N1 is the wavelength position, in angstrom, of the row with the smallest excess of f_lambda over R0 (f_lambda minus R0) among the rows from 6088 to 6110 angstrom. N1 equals 6108.78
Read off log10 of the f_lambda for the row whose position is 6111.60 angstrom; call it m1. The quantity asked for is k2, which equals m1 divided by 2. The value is 0.587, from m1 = 1.17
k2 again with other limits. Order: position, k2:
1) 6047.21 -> 0.595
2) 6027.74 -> 0.605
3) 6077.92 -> 0.593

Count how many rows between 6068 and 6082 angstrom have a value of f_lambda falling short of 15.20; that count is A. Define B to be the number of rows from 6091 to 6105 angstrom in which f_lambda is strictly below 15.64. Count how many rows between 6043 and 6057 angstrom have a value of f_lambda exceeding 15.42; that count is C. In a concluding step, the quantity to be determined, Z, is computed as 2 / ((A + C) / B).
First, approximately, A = 3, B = 3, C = 2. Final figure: 1.2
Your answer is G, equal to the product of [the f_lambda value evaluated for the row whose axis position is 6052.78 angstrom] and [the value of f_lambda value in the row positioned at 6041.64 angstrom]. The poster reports 233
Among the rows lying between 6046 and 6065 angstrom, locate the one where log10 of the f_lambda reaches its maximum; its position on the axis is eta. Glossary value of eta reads 6058.36 angstrom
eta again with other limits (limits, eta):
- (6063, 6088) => 6086.32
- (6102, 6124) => 6103.16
